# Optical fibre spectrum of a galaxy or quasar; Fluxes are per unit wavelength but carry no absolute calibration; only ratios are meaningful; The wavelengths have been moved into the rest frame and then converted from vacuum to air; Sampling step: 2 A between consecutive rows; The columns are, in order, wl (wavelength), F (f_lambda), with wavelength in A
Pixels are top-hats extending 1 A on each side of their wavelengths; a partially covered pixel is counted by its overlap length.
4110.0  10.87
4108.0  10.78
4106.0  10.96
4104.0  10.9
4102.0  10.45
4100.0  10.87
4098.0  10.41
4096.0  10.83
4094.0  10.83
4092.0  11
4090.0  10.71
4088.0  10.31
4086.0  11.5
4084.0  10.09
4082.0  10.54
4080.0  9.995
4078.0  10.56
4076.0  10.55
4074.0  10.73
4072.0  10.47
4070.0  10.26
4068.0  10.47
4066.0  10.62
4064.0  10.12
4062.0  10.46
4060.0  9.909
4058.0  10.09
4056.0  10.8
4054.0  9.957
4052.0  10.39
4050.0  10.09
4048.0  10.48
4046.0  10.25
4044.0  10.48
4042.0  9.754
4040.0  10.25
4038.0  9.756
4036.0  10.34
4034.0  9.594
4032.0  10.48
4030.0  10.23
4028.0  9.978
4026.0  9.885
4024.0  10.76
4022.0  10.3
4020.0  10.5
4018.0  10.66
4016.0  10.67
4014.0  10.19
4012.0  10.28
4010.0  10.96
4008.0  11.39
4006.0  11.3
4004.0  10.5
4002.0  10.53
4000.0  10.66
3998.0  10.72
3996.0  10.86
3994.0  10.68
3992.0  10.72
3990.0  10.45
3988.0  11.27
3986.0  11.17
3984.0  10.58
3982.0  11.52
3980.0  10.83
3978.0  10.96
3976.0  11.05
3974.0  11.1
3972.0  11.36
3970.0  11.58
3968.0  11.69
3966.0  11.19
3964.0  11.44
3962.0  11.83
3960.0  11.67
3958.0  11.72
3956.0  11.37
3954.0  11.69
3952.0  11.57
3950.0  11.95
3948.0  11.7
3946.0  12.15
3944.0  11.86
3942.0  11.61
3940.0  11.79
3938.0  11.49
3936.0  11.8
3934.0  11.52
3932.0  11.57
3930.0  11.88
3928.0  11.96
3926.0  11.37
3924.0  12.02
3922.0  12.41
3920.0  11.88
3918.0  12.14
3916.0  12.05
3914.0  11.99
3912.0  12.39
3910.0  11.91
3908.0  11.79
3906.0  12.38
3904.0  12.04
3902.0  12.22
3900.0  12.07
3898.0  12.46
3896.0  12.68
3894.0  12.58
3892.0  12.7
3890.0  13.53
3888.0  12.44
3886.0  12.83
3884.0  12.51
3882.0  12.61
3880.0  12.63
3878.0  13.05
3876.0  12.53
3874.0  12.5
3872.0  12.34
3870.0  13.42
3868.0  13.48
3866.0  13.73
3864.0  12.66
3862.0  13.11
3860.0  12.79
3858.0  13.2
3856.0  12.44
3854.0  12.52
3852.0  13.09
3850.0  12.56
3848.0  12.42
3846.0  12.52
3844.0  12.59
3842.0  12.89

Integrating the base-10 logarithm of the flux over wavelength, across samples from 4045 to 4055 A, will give 10.1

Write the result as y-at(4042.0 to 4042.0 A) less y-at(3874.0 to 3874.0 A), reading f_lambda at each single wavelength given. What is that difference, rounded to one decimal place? -2.7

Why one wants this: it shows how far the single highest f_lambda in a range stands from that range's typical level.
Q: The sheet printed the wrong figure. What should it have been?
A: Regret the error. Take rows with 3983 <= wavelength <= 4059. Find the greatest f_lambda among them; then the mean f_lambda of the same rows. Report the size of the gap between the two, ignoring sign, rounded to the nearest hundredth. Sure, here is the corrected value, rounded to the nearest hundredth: 0.92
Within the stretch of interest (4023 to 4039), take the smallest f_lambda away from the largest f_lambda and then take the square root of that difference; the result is 1.08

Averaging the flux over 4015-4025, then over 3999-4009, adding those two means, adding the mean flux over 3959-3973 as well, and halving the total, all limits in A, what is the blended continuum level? 16.5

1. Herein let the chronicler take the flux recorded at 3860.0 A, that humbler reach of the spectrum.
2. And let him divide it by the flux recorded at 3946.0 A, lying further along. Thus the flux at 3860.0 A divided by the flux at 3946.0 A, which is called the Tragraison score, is 1.05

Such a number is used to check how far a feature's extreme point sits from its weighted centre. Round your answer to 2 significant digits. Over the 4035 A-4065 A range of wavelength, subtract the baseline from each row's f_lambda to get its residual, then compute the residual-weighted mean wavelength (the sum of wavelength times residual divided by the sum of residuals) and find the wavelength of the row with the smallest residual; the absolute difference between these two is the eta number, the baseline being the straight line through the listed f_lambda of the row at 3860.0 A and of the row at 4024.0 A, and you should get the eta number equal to 6.5 A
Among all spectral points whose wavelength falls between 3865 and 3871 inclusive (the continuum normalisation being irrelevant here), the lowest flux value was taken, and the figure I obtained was 13.42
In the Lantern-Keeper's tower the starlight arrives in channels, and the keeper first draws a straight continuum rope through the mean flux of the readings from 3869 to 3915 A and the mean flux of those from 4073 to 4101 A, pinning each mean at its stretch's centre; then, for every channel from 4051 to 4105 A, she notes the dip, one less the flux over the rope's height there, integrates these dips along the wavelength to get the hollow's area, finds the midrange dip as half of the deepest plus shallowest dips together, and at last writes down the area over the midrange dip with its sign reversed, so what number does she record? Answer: -192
